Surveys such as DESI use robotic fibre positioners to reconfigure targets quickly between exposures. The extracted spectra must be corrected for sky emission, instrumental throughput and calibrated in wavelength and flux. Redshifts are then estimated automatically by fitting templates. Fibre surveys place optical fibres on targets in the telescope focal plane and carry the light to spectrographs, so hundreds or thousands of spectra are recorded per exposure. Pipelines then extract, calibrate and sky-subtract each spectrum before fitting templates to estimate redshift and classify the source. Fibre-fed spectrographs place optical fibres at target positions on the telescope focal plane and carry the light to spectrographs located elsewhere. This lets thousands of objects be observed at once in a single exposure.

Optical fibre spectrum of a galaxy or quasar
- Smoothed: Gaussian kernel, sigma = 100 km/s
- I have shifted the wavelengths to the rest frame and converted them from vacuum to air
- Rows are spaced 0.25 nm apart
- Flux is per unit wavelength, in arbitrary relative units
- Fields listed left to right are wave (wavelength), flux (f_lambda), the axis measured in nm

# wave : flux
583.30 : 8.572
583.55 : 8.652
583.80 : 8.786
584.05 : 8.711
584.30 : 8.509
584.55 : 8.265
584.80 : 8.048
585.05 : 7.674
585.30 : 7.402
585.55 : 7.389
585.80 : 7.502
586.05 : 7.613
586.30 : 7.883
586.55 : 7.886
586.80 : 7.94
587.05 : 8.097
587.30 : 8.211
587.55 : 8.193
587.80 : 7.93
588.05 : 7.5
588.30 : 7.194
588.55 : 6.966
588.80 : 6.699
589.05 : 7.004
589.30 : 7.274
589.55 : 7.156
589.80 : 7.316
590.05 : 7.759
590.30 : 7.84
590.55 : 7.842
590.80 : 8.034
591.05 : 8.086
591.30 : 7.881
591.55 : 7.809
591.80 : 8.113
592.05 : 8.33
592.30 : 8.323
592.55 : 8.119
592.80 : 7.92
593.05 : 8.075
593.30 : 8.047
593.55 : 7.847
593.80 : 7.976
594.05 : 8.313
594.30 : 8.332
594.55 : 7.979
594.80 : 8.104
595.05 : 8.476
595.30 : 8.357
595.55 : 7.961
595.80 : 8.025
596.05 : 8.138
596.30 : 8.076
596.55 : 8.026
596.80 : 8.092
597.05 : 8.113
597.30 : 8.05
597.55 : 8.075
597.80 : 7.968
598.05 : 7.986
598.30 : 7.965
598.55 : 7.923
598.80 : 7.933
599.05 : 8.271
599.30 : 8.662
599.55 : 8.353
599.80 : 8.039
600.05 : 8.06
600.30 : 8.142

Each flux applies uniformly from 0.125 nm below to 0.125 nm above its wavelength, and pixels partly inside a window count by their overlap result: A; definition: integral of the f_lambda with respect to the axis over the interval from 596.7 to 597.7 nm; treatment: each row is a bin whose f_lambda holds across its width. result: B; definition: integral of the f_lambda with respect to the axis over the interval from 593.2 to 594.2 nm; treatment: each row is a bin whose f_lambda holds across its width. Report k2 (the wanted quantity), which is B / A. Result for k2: 1.00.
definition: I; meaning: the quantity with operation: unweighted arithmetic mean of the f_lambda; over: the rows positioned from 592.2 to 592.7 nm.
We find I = 8.2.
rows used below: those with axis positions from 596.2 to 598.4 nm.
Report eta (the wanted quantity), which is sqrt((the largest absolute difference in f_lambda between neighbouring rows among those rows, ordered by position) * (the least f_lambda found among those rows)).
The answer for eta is 0.9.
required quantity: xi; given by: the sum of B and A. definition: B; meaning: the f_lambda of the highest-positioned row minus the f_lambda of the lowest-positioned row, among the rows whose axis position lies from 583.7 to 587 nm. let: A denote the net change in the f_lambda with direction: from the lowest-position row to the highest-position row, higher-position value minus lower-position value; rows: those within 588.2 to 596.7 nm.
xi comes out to 0.0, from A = 0.8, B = -0.8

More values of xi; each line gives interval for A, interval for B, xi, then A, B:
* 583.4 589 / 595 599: -2.5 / -2.0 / -0.5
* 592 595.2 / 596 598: 0.0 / 0.1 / -0.2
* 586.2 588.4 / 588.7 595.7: 0.6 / -0.7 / 1.3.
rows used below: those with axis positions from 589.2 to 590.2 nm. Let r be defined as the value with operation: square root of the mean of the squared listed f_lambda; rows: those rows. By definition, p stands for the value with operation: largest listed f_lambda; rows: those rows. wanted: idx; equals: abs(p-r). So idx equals 0.38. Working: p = 7.759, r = 7.38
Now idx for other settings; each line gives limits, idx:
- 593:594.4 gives 0.23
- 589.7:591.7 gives 0.26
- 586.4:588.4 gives 0.34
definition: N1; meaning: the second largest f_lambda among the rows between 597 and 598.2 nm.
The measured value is 8.075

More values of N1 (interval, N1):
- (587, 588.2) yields 8.193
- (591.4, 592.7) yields 8.323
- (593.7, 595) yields 8.313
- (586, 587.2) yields 7.94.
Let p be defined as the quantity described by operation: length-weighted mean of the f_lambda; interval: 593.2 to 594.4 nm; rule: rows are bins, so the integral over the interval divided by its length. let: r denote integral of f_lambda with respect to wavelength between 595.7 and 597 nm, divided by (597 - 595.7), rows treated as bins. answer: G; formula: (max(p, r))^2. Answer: 65.6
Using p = 8.10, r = 8.07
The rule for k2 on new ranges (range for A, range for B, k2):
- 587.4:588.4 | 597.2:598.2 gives 1.04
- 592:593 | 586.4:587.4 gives 0.98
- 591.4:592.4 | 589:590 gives 0.89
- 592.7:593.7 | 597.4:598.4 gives 1.00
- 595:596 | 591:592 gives 0.98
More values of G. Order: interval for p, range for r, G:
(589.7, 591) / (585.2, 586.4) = 60.6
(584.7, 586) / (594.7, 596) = 67.0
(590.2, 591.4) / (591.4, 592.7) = 66.1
